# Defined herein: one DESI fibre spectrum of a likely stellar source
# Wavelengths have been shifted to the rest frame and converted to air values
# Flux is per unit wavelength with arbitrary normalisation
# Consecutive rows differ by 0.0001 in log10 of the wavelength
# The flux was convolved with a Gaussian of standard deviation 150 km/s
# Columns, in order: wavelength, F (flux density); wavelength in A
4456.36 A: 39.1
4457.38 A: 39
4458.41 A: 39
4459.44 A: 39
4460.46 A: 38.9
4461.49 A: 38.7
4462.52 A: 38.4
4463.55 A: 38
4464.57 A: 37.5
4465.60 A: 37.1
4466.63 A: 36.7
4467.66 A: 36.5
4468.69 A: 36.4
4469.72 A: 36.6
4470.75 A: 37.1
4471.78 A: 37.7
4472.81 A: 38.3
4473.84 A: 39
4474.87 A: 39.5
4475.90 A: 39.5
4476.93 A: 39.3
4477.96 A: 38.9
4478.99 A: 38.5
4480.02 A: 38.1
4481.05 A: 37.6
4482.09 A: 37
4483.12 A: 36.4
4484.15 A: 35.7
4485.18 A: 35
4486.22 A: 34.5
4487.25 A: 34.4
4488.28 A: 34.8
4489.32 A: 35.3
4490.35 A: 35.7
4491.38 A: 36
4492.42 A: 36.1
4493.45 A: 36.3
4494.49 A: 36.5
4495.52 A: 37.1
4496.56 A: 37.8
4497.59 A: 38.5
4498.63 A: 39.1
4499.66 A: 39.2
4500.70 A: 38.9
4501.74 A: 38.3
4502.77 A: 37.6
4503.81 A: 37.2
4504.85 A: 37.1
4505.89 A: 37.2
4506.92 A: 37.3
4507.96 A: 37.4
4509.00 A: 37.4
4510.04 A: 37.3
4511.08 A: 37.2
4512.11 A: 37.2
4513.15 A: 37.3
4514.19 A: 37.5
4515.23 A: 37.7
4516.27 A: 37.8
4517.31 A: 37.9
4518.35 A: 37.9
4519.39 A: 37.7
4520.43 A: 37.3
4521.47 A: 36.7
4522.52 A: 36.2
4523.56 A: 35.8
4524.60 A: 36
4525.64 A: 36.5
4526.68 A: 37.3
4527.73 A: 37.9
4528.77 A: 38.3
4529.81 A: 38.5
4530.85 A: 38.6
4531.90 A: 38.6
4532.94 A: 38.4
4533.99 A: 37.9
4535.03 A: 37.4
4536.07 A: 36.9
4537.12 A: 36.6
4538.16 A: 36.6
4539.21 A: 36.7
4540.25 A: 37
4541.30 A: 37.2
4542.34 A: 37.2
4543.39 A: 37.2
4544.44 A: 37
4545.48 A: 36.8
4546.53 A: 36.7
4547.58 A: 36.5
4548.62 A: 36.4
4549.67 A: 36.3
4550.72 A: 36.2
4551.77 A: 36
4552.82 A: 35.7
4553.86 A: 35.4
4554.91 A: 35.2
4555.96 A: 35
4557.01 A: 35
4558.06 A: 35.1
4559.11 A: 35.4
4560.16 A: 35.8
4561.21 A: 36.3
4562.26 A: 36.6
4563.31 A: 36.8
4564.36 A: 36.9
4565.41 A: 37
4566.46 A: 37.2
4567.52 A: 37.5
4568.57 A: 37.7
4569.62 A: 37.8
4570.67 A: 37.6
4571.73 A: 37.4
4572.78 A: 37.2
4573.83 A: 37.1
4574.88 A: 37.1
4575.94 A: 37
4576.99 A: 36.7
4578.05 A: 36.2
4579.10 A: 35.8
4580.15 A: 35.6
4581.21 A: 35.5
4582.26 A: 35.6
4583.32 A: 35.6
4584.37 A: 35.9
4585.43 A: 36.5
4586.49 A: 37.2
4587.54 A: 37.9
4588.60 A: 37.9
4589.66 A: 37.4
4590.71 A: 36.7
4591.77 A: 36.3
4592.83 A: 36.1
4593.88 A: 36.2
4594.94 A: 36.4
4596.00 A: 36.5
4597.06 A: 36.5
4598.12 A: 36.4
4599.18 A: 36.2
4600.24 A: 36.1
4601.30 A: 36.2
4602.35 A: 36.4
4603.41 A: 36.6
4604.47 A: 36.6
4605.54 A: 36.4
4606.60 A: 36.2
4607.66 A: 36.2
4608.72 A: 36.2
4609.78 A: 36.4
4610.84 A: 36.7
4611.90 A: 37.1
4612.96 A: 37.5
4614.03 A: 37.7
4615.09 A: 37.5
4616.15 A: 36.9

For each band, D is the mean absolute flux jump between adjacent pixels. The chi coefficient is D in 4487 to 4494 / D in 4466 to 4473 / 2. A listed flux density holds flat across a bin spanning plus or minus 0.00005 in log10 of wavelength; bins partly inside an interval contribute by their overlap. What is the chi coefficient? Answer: 0.43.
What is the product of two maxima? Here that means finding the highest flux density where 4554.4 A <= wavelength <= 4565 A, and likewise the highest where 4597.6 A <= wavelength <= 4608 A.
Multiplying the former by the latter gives 1351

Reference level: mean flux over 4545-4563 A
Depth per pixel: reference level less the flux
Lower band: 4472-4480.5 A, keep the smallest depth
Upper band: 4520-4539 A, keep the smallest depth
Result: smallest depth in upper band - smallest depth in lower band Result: 0.9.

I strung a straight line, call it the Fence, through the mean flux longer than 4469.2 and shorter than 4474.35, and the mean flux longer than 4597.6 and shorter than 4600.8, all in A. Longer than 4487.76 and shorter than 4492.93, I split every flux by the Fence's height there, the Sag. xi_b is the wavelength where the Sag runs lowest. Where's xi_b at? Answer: 4488.28 A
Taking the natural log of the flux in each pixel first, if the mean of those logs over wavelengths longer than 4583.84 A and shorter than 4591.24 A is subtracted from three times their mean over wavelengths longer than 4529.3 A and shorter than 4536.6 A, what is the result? 7.30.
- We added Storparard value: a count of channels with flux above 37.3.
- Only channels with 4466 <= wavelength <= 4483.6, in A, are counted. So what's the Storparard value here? 10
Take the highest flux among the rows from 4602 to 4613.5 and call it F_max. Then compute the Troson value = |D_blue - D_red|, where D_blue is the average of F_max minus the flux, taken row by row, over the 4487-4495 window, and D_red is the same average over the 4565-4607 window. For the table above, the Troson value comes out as 1.0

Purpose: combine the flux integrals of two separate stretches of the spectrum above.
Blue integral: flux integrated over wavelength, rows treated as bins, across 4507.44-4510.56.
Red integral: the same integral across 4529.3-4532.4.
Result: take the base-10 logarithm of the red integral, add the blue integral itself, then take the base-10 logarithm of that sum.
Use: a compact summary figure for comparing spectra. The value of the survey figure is 2.07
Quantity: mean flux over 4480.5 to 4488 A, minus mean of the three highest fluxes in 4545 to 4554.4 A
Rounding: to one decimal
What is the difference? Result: -0.9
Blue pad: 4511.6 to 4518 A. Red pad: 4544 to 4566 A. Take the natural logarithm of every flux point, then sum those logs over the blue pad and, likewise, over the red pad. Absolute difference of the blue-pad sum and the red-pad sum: 54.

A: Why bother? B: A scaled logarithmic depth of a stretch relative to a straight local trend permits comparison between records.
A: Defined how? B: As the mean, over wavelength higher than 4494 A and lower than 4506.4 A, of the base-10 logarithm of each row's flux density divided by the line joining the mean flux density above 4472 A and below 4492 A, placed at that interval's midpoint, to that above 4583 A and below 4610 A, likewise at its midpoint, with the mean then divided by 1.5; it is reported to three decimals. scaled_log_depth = 0.007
